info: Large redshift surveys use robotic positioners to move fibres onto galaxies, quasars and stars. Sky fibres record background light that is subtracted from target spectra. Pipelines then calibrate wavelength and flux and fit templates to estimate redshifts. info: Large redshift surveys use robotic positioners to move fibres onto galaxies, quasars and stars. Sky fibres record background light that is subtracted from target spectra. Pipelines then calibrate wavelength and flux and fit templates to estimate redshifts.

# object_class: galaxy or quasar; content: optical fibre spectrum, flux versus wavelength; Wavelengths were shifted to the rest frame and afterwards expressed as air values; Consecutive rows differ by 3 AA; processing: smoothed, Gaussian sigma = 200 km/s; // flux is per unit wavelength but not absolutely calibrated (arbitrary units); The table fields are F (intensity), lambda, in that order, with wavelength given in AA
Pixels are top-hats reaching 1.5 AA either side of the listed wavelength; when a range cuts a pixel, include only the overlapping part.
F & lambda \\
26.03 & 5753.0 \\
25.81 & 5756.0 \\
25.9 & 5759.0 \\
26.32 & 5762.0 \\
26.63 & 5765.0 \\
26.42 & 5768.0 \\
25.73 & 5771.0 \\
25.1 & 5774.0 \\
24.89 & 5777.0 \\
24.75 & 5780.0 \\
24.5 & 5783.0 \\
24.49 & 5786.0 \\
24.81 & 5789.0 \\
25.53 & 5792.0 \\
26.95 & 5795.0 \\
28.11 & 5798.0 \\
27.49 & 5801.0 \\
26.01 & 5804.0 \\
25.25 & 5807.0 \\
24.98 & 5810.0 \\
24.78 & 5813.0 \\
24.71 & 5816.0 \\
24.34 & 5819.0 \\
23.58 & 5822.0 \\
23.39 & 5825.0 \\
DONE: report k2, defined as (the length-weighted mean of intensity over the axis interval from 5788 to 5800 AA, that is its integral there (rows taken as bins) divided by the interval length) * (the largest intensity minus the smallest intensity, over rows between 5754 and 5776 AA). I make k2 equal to 40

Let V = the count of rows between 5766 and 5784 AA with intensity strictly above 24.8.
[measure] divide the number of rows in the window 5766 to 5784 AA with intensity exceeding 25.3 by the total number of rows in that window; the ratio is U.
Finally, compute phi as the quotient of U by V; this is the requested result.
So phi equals 0.08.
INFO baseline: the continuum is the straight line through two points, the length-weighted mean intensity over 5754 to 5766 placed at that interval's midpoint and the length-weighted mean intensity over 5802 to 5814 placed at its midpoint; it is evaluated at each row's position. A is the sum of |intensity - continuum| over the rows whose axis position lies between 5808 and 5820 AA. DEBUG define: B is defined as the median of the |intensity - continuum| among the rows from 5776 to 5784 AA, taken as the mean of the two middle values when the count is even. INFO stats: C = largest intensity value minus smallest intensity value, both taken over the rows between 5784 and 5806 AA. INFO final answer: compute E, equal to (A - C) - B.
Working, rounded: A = 2.2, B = 1.07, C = 3.6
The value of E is -2.4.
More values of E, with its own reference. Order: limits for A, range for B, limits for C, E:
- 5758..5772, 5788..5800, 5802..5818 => -0.7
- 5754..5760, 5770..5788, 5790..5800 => -3.0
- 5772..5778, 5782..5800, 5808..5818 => 0.3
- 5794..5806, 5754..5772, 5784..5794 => 5.2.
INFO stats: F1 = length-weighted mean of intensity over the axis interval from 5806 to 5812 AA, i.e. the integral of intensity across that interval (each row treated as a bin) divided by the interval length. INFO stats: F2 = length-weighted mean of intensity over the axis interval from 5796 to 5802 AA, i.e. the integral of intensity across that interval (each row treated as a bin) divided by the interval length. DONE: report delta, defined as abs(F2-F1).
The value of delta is 2.7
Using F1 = 25.1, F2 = 27.8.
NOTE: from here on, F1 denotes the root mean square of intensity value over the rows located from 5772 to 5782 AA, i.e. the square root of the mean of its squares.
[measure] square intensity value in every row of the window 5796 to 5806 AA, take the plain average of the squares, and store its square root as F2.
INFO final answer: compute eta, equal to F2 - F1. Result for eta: 2.3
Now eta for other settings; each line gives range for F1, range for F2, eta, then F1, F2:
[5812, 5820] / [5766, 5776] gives 1.1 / 24.6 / 25.8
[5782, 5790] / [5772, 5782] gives 0.3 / 24.6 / 24.9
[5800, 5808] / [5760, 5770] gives 0.2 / 26.3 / 26.5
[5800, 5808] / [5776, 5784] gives -1.6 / 26.3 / 24.7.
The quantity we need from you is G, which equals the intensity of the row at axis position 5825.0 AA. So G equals 23.39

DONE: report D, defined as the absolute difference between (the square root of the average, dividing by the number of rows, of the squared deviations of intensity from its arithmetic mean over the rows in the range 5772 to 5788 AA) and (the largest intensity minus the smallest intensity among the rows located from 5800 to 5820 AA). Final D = 2.9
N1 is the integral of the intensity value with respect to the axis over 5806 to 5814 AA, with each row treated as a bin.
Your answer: 200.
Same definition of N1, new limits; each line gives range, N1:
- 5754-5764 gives 260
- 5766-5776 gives 258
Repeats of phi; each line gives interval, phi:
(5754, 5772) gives 0.17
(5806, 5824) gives 0.00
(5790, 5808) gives 0.14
